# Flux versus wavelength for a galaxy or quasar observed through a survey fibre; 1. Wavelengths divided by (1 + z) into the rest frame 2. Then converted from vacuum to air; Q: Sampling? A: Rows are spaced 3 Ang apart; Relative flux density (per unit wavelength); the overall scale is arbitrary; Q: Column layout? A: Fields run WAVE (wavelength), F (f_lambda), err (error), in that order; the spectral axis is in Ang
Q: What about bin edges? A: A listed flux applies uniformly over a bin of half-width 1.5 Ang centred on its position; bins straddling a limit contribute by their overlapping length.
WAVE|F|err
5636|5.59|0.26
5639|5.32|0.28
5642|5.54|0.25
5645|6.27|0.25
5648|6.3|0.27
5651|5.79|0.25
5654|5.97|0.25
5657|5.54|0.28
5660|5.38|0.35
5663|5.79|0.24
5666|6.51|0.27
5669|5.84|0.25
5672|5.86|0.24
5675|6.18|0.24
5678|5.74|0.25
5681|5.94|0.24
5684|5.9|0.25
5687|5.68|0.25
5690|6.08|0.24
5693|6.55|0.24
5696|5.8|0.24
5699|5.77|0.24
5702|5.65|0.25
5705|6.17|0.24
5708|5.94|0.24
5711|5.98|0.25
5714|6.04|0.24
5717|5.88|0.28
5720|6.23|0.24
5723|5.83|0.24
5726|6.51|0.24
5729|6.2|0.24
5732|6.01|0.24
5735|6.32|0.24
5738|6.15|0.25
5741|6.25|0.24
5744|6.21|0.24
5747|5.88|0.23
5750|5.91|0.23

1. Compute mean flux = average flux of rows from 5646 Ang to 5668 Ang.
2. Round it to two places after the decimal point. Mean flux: 5.90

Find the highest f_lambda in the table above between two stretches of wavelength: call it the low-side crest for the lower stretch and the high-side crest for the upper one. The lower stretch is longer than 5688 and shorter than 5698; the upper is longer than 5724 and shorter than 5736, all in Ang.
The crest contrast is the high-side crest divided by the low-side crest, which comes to 0.994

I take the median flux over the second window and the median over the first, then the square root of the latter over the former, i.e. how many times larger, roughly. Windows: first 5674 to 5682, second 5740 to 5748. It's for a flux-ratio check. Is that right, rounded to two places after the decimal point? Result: 0.98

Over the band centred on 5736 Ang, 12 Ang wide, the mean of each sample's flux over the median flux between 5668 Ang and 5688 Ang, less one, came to 0.055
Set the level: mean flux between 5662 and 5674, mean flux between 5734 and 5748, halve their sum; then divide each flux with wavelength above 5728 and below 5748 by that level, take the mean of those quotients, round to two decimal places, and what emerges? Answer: 1.01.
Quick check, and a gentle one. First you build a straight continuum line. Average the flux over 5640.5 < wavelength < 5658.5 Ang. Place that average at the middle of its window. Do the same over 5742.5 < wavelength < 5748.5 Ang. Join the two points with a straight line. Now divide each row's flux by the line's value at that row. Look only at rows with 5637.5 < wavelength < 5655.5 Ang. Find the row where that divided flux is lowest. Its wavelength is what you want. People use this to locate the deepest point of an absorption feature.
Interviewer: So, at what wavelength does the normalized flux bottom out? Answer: 5639 Ang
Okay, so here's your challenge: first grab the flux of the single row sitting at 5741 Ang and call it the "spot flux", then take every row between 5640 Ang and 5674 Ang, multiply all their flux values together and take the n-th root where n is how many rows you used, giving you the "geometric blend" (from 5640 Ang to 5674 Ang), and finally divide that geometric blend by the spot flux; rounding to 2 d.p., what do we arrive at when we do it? 0.94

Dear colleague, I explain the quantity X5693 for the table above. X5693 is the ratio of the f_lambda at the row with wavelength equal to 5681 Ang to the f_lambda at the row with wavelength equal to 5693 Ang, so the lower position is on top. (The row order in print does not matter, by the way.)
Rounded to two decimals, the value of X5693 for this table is 0.91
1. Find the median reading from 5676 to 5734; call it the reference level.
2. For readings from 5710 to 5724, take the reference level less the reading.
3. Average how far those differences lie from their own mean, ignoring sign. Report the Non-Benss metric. 0.11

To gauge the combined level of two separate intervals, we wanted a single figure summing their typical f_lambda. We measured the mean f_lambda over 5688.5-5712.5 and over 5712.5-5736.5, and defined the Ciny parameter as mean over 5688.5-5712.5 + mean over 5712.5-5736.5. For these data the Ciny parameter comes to 12.1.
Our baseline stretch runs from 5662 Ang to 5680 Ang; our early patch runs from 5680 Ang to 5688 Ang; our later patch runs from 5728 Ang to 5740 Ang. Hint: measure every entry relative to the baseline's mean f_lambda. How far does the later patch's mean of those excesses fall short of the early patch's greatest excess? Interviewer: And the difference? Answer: -0.23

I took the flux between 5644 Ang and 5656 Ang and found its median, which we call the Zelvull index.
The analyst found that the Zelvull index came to 6.12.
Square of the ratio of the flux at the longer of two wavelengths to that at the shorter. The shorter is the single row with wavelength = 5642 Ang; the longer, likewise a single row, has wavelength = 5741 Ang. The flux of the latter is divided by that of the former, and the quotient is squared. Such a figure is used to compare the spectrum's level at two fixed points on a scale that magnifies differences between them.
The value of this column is 1.27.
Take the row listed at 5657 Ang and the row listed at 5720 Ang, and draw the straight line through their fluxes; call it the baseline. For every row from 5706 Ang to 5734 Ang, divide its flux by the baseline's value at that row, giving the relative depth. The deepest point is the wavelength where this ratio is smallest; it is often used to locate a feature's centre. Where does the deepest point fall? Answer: 5723 Ang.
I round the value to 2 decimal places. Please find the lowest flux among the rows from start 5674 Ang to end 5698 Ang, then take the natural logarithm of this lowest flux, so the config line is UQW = 1.74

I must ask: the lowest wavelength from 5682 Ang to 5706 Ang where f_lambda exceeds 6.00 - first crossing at 5690 Ang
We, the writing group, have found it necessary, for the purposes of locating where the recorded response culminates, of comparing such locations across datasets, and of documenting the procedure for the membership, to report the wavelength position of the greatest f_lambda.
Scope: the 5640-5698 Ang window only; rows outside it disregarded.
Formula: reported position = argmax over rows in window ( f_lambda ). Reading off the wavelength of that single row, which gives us 5693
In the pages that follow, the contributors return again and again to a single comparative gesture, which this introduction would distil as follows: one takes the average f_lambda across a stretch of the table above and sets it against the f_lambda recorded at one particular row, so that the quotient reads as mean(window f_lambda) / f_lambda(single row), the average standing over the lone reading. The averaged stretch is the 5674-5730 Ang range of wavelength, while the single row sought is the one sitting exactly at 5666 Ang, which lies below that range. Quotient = 0.92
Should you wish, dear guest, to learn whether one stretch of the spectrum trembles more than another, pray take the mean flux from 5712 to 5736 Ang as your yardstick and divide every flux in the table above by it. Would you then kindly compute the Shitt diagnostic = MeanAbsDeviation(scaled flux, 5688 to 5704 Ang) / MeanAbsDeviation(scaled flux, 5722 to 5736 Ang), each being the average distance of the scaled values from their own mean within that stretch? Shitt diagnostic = 1.36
